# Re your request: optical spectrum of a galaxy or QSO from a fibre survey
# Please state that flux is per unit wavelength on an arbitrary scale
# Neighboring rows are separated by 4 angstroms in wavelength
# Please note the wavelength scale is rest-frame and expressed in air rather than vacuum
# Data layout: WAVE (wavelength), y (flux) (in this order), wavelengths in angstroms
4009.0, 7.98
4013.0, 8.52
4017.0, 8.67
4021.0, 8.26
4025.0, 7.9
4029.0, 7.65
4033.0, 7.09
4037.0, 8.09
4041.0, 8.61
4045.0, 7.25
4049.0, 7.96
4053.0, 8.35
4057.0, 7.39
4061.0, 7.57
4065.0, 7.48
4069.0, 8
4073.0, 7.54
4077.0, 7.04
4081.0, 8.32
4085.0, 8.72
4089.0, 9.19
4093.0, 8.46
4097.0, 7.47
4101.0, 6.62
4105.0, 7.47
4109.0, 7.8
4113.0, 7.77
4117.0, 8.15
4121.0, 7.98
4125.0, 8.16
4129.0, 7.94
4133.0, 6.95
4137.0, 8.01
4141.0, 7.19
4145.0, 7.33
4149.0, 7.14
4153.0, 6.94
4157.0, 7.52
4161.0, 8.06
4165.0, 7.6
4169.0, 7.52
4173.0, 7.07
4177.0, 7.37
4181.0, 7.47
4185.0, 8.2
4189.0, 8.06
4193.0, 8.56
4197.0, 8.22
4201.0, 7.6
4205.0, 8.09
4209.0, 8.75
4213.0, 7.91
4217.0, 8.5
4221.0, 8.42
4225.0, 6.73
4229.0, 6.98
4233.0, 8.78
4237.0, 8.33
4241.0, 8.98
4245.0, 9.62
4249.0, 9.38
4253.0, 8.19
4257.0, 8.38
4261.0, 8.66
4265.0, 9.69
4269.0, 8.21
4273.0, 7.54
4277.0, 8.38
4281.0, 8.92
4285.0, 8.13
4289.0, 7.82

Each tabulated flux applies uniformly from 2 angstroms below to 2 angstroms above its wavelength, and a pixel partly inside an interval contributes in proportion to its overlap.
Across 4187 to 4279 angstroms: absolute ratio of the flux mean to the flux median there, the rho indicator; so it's 1.00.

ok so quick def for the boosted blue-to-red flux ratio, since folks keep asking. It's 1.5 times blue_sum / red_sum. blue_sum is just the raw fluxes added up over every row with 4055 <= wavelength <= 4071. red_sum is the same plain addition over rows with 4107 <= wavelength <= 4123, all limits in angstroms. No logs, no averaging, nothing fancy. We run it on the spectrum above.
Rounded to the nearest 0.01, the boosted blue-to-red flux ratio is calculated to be 1.44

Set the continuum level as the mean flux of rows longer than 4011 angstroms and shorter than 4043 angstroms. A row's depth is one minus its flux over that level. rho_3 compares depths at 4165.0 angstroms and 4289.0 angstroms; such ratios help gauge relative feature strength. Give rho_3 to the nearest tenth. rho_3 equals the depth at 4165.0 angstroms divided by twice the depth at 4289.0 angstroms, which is 0.9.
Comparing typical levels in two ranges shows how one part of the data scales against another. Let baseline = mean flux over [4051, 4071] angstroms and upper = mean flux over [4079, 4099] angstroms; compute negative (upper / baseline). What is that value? -1.09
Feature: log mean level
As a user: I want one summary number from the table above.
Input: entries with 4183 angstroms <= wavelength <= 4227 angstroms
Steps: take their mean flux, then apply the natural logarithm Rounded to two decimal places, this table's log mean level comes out 2.09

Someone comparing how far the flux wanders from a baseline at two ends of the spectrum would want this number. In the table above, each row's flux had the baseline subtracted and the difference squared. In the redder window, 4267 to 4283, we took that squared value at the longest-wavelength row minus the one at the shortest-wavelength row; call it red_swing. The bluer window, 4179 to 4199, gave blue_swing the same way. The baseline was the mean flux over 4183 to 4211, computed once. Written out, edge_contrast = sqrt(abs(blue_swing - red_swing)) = 1.03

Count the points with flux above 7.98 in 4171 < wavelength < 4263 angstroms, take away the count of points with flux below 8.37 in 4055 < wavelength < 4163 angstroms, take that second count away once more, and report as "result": -32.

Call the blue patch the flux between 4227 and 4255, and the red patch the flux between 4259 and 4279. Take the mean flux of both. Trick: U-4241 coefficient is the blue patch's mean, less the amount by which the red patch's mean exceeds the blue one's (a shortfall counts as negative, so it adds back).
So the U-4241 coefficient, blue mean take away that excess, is 8.72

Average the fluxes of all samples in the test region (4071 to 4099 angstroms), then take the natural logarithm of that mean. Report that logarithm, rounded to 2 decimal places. 2.09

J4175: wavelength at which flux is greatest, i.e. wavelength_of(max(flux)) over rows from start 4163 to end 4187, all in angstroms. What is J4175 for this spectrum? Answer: 4185.0 angstroms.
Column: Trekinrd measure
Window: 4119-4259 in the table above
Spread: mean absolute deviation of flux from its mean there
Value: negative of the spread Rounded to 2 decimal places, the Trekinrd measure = -0.56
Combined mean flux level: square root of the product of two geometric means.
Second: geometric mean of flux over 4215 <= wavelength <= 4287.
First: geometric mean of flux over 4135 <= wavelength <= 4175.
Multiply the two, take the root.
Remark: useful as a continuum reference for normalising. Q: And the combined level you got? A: 7.90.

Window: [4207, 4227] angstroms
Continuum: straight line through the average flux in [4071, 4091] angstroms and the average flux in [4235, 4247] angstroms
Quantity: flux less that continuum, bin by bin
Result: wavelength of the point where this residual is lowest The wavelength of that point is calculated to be 4225.0 angstroms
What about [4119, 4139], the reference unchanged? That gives 4133.0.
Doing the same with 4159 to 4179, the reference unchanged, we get 4173.0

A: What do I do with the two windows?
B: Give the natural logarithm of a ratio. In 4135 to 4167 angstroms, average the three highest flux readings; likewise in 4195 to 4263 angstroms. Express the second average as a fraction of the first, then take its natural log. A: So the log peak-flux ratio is 0.17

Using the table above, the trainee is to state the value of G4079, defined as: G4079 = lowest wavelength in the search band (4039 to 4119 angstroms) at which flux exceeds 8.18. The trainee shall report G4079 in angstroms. 4041.0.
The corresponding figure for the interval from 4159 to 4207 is 4185.0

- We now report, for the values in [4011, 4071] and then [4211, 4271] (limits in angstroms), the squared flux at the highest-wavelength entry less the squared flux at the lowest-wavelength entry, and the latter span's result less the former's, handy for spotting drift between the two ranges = 13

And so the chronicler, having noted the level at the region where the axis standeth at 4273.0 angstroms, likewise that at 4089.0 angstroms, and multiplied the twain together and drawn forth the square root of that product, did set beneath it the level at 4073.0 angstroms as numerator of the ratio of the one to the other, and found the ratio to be 0.91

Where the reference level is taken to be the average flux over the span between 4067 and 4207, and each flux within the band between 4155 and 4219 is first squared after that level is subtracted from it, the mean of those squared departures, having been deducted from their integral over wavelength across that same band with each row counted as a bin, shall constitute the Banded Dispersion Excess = 15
